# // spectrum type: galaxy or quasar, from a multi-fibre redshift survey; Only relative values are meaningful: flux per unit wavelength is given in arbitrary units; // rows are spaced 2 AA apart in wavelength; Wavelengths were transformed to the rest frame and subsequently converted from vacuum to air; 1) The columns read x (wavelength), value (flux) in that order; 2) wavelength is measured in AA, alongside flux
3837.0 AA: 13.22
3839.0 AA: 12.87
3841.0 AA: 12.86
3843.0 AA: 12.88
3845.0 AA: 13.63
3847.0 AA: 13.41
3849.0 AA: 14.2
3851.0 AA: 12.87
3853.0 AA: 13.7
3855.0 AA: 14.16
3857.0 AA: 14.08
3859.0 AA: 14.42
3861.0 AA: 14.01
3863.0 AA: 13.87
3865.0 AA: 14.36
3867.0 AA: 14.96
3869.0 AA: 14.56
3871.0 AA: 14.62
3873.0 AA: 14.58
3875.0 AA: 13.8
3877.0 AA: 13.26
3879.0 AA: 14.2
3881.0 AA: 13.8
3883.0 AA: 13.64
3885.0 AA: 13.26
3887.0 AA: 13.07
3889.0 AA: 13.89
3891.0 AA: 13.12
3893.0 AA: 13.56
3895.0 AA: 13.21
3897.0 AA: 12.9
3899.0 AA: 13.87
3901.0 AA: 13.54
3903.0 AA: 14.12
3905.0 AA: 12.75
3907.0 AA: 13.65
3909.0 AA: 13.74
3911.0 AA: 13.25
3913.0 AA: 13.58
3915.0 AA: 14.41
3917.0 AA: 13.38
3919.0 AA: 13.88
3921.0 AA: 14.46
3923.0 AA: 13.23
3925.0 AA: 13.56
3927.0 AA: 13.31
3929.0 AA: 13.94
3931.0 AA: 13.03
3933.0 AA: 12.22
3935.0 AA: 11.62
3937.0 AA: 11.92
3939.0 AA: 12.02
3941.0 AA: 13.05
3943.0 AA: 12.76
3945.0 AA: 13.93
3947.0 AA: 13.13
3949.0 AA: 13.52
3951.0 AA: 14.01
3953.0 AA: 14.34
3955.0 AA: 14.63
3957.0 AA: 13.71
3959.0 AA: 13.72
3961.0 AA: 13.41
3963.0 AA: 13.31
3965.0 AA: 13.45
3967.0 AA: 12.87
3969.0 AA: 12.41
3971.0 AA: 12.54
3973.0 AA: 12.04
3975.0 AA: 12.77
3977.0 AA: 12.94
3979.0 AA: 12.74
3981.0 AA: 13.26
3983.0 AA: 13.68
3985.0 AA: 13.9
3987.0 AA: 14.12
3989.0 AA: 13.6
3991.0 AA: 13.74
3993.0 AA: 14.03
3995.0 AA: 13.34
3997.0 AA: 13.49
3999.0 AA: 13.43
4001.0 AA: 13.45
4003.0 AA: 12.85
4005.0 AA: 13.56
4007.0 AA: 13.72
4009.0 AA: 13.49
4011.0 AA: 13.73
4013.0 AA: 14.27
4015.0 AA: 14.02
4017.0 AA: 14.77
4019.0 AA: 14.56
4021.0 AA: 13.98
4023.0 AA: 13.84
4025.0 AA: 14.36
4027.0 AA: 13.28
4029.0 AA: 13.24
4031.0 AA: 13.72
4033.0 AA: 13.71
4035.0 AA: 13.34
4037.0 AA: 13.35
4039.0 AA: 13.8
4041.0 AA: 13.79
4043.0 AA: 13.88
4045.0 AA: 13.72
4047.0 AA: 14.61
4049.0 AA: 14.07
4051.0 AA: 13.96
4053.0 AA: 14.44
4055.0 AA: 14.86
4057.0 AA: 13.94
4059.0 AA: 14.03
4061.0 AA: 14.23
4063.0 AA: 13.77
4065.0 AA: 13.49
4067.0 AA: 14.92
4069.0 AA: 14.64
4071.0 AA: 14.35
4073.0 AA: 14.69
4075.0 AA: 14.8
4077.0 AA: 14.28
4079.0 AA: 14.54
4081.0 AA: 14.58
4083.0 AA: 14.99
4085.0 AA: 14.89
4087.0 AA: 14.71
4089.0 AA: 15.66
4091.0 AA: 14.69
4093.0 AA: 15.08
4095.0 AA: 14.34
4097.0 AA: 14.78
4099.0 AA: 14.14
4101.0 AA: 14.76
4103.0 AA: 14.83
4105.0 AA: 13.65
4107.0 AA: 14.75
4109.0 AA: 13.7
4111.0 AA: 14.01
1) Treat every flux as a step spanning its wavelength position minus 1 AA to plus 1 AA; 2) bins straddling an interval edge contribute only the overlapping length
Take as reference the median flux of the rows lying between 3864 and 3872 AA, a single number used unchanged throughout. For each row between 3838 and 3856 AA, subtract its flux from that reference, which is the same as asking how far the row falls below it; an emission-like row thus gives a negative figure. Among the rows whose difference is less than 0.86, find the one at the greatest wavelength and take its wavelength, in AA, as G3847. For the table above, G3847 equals 3855.0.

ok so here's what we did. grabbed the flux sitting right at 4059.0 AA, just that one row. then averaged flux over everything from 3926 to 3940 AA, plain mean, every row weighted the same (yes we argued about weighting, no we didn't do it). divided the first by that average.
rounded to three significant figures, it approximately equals 1.12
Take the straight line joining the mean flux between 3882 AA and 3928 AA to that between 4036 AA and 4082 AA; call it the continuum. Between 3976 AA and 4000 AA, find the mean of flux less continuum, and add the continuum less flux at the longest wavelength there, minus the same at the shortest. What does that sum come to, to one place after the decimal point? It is -0.8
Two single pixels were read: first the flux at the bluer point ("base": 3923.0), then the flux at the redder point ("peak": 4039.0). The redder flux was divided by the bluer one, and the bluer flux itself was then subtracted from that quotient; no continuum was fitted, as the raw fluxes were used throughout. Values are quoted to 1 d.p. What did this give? -12.2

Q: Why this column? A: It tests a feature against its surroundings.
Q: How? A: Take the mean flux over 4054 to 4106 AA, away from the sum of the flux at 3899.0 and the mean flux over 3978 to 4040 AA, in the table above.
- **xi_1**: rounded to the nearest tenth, 13.0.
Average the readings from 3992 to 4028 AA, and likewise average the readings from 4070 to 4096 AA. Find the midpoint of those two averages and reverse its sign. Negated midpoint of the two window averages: -14.3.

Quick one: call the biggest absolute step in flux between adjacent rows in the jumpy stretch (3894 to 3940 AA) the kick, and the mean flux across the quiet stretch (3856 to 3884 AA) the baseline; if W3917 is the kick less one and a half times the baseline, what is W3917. -19.9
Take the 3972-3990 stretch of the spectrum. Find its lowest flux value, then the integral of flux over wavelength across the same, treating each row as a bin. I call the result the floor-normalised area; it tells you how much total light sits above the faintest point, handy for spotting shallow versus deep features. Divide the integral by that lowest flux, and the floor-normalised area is 19.8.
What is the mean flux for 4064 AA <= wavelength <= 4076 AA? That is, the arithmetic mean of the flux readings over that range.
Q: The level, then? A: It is 14.5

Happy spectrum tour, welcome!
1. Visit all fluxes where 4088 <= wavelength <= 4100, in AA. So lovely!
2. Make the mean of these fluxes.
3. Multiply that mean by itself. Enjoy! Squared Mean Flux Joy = 218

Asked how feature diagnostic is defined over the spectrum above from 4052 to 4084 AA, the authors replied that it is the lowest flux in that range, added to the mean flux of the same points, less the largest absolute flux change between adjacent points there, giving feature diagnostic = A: 26.5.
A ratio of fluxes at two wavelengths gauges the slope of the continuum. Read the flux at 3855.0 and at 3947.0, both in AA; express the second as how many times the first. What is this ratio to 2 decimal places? 0.93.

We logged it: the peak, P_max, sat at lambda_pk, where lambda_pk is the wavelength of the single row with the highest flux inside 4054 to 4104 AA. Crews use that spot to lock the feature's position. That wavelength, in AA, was 4089.0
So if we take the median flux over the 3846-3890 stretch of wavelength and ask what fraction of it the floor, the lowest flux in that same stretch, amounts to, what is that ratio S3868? 0.923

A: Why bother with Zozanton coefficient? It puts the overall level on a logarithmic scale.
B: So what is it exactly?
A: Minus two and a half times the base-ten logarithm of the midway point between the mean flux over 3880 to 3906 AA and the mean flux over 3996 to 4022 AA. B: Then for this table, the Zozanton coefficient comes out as -2.84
